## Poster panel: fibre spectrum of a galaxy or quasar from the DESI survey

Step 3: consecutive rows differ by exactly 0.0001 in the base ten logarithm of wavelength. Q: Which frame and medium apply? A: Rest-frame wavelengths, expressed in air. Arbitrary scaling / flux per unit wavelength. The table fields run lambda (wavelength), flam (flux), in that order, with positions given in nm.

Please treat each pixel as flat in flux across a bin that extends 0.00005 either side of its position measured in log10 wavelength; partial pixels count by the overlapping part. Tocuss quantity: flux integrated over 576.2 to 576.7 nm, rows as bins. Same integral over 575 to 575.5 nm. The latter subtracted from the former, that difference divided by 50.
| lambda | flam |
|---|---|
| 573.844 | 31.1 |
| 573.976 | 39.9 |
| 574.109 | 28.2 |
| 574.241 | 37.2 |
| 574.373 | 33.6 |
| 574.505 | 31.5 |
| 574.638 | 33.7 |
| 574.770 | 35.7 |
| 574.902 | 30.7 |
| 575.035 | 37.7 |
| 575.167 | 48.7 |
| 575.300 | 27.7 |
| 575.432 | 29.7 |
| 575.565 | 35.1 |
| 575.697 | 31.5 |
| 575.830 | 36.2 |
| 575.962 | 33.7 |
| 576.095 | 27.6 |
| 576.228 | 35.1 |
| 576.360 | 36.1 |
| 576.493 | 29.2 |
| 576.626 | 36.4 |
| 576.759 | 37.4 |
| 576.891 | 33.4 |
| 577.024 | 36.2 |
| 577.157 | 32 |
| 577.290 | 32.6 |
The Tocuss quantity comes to -0.02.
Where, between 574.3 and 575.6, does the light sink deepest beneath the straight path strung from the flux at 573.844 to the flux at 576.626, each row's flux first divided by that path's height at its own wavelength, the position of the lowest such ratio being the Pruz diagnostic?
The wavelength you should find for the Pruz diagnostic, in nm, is 575.300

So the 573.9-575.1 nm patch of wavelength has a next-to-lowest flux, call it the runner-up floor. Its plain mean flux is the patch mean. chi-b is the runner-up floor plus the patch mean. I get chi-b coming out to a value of 65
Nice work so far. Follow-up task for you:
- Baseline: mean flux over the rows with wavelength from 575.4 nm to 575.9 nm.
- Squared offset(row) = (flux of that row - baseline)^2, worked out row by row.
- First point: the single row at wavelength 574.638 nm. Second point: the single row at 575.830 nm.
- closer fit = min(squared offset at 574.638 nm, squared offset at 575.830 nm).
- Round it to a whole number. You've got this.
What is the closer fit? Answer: 0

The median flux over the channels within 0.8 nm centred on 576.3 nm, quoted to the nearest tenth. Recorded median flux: 34.4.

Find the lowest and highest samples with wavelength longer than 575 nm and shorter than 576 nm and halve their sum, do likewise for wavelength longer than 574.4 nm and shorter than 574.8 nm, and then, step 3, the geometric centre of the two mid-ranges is 36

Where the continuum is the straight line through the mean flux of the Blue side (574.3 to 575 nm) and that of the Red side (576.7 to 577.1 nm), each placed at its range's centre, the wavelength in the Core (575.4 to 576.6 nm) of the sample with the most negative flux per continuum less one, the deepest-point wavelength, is 576.095 nm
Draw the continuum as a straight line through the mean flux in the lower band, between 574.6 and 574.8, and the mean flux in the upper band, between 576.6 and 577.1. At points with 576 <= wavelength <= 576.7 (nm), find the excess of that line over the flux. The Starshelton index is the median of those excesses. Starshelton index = 0.4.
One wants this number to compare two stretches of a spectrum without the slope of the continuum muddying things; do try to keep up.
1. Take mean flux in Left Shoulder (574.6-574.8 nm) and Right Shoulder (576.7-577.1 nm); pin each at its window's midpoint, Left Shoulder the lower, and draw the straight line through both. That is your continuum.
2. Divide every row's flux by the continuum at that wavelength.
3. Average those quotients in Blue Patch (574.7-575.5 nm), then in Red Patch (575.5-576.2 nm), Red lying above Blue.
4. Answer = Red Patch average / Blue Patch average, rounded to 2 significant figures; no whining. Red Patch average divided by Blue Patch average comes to 0.93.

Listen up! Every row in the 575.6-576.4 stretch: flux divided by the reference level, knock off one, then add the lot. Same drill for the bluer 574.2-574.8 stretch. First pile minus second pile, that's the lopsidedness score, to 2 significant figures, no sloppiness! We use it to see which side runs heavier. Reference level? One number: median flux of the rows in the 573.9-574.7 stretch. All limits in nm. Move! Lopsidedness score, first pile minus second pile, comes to -0.15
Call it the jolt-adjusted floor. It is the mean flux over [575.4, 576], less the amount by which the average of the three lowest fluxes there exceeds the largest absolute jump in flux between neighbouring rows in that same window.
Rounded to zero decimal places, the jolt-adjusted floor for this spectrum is 7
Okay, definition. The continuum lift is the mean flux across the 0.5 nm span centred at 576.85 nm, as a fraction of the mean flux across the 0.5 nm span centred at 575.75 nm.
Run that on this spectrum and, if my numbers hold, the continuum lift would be 1.05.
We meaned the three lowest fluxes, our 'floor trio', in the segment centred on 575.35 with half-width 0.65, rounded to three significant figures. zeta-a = 29.4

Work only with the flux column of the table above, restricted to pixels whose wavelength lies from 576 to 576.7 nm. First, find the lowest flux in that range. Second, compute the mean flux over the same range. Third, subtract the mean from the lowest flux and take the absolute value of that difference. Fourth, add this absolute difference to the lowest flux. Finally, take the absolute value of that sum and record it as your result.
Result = 32.9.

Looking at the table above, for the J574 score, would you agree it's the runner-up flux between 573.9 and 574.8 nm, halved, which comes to 18.6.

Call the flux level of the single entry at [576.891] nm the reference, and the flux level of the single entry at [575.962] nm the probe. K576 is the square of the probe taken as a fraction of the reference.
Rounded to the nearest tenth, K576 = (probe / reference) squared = 1.0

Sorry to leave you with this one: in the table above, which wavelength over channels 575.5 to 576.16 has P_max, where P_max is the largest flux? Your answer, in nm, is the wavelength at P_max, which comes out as 575.830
